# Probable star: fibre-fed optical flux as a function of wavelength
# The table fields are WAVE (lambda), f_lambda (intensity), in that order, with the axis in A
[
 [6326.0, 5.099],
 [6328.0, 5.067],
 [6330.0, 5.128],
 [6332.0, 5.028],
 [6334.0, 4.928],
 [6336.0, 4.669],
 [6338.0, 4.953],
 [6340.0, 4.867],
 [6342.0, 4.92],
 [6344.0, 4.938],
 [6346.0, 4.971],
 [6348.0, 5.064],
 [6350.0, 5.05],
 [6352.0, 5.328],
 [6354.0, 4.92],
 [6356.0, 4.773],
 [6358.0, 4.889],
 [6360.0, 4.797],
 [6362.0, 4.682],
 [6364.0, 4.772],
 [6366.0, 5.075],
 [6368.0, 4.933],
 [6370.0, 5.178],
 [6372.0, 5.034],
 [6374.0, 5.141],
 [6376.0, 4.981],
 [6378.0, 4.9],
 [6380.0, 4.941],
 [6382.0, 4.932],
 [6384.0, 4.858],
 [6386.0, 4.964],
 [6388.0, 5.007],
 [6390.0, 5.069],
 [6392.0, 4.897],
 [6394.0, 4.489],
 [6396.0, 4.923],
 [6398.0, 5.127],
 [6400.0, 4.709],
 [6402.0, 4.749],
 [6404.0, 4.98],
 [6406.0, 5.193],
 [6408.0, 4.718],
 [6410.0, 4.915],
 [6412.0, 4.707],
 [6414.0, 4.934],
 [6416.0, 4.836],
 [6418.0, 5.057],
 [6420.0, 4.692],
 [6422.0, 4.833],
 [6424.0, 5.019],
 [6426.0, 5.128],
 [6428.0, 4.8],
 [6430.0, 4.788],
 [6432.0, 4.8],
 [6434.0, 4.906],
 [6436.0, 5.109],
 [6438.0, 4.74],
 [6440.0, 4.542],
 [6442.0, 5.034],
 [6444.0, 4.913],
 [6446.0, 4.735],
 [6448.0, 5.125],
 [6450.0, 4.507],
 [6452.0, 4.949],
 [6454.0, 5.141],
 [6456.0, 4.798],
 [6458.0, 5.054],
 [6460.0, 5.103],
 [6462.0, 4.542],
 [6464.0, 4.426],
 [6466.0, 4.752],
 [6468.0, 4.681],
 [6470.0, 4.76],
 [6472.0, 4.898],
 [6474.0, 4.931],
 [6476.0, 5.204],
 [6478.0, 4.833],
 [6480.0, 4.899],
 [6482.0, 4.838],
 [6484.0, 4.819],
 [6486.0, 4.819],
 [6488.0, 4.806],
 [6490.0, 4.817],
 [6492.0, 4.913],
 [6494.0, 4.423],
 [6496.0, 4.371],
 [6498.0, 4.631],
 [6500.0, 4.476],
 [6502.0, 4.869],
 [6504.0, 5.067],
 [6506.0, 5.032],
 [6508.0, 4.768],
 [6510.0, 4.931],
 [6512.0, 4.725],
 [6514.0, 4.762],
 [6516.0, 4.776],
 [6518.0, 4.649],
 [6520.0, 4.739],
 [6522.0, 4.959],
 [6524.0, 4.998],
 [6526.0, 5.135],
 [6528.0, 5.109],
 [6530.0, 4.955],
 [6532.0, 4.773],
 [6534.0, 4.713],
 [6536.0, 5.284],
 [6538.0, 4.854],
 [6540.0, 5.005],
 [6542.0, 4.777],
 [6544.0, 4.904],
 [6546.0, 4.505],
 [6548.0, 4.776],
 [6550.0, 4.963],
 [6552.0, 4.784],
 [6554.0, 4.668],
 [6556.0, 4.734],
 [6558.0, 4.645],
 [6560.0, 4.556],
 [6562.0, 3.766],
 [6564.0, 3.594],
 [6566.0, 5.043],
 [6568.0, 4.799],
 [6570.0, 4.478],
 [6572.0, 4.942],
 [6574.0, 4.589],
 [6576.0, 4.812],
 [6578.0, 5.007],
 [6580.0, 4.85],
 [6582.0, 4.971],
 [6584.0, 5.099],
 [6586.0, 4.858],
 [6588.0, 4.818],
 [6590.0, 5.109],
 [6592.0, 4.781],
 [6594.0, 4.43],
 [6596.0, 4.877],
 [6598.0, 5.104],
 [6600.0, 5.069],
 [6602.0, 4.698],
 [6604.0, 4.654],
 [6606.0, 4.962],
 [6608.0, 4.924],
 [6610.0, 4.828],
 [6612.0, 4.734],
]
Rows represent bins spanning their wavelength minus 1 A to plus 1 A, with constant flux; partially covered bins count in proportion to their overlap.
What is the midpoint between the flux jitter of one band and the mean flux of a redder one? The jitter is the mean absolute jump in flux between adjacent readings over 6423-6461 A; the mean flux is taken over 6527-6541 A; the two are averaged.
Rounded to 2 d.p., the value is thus 2.60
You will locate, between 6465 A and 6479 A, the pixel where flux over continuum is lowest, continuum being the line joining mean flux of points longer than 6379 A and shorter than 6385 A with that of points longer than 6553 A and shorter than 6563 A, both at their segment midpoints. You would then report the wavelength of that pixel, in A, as 6468.0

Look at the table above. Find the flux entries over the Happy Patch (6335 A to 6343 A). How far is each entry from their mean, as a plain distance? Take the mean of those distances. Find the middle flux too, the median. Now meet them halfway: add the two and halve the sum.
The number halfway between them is 2.49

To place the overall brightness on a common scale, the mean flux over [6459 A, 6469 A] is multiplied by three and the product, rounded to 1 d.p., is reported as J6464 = 14.1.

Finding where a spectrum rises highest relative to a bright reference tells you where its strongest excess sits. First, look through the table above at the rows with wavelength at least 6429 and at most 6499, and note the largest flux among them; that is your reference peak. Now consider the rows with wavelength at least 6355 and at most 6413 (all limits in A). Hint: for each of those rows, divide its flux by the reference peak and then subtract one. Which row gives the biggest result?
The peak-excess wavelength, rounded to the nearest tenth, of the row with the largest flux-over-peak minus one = 6406.0 A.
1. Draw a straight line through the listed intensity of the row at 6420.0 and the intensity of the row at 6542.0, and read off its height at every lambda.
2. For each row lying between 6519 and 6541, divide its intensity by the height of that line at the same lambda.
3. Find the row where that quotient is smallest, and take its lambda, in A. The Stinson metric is 6534.0 A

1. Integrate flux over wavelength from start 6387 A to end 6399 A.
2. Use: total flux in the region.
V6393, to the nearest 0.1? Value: 59.0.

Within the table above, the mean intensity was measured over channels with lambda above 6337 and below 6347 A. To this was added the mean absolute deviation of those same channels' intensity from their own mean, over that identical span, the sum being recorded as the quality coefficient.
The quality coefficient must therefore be 4.96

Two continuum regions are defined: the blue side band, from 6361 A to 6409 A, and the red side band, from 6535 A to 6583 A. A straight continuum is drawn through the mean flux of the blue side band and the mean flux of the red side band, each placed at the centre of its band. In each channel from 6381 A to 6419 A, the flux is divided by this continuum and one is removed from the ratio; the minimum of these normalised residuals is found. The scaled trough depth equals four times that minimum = -0.35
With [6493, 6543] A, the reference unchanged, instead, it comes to -0.35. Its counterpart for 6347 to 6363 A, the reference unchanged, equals -0.22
